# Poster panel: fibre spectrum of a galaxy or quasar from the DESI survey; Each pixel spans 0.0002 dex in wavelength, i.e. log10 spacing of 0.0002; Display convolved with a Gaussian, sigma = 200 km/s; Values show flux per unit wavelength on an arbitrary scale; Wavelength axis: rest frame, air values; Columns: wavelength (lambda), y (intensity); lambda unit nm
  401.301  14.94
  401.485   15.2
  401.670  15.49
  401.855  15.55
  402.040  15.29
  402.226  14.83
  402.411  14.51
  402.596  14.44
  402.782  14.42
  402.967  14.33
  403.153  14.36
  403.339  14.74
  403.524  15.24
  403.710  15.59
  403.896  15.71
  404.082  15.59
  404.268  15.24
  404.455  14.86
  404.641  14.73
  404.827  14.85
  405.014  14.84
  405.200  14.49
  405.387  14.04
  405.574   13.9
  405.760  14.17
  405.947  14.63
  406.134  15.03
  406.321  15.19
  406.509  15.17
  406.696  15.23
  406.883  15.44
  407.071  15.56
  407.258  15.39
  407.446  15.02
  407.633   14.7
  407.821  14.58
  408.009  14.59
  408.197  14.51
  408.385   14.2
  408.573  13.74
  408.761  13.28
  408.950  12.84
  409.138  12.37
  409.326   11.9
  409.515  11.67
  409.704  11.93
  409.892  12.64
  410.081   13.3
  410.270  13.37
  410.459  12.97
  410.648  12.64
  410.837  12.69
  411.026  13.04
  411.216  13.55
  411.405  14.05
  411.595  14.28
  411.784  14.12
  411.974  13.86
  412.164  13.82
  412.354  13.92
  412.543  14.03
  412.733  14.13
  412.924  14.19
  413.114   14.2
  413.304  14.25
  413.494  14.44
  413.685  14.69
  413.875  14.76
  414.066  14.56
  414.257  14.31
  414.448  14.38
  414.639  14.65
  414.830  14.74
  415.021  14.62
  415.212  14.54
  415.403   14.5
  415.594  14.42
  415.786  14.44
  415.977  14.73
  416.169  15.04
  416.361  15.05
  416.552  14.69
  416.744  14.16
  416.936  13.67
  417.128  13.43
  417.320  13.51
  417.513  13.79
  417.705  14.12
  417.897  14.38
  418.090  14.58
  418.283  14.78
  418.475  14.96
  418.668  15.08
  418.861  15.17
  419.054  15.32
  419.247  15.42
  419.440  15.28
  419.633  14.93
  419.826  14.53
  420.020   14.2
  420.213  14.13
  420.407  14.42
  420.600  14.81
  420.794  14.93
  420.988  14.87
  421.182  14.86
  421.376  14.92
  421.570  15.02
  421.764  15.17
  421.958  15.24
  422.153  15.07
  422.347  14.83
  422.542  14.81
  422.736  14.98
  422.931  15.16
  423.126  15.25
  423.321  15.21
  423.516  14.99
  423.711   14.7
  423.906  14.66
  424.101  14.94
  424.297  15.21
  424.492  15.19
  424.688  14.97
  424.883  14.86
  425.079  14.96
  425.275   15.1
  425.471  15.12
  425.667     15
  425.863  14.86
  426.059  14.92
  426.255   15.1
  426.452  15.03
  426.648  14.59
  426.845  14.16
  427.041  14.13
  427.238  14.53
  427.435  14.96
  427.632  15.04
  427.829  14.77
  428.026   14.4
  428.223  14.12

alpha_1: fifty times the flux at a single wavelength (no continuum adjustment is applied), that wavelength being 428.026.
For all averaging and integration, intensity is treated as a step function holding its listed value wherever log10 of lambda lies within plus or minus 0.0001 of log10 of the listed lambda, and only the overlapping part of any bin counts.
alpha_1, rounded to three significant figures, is 720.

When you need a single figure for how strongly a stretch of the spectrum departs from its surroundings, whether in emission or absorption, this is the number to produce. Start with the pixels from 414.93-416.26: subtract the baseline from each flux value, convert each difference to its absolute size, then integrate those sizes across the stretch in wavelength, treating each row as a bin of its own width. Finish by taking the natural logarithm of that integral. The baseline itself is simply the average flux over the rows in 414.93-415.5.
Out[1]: -1.6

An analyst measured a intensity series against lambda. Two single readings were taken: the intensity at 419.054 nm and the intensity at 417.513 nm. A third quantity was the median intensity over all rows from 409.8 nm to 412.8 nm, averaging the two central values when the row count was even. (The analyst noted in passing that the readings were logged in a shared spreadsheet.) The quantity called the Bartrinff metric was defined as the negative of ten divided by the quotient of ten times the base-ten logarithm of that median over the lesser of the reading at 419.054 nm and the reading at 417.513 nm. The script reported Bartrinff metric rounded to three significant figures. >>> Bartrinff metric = -12.1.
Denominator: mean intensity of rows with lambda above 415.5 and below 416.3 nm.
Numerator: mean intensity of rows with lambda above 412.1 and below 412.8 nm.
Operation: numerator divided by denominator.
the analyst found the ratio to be 0.95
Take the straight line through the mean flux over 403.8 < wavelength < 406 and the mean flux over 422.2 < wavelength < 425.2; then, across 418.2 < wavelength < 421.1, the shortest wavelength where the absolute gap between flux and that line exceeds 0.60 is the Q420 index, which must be 420.020 nm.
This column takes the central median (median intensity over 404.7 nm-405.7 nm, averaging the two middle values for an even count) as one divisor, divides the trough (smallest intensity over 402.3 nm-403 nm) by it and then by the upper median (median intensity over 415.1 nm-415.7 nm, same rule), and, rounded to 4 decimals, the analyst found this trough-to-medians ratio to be 0.0682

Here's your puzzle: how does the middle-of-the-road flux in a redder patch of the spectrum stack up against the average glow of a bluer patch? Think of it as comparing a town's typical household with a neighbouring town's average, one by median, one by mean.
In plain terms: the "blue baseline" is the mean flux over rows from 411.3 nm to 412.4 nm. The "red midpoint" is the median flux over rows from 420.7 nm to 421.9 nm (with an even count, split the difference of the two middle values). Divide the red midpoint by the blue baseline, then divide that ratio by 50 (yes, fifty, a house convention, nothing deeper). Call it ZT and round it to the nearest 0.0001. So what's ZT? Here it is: 0.0213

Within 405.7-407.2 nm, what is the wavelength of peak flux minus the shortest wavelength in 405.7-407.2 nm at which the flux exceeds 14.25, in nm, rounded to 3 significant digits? 1.12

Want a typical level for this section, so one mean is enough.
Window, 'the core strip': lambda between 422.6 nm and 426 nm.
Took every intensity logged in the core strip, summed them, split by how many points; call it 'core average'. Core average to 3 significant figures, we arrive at 15.0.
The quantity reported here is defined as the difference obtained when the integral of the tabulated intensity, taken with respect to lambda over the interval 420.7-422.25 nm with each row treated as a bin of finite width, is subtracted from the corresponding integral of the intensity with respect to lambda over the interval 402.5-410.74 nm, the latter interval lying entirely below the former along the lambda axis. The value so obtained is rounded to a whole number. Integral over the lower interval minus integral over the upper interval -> 94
